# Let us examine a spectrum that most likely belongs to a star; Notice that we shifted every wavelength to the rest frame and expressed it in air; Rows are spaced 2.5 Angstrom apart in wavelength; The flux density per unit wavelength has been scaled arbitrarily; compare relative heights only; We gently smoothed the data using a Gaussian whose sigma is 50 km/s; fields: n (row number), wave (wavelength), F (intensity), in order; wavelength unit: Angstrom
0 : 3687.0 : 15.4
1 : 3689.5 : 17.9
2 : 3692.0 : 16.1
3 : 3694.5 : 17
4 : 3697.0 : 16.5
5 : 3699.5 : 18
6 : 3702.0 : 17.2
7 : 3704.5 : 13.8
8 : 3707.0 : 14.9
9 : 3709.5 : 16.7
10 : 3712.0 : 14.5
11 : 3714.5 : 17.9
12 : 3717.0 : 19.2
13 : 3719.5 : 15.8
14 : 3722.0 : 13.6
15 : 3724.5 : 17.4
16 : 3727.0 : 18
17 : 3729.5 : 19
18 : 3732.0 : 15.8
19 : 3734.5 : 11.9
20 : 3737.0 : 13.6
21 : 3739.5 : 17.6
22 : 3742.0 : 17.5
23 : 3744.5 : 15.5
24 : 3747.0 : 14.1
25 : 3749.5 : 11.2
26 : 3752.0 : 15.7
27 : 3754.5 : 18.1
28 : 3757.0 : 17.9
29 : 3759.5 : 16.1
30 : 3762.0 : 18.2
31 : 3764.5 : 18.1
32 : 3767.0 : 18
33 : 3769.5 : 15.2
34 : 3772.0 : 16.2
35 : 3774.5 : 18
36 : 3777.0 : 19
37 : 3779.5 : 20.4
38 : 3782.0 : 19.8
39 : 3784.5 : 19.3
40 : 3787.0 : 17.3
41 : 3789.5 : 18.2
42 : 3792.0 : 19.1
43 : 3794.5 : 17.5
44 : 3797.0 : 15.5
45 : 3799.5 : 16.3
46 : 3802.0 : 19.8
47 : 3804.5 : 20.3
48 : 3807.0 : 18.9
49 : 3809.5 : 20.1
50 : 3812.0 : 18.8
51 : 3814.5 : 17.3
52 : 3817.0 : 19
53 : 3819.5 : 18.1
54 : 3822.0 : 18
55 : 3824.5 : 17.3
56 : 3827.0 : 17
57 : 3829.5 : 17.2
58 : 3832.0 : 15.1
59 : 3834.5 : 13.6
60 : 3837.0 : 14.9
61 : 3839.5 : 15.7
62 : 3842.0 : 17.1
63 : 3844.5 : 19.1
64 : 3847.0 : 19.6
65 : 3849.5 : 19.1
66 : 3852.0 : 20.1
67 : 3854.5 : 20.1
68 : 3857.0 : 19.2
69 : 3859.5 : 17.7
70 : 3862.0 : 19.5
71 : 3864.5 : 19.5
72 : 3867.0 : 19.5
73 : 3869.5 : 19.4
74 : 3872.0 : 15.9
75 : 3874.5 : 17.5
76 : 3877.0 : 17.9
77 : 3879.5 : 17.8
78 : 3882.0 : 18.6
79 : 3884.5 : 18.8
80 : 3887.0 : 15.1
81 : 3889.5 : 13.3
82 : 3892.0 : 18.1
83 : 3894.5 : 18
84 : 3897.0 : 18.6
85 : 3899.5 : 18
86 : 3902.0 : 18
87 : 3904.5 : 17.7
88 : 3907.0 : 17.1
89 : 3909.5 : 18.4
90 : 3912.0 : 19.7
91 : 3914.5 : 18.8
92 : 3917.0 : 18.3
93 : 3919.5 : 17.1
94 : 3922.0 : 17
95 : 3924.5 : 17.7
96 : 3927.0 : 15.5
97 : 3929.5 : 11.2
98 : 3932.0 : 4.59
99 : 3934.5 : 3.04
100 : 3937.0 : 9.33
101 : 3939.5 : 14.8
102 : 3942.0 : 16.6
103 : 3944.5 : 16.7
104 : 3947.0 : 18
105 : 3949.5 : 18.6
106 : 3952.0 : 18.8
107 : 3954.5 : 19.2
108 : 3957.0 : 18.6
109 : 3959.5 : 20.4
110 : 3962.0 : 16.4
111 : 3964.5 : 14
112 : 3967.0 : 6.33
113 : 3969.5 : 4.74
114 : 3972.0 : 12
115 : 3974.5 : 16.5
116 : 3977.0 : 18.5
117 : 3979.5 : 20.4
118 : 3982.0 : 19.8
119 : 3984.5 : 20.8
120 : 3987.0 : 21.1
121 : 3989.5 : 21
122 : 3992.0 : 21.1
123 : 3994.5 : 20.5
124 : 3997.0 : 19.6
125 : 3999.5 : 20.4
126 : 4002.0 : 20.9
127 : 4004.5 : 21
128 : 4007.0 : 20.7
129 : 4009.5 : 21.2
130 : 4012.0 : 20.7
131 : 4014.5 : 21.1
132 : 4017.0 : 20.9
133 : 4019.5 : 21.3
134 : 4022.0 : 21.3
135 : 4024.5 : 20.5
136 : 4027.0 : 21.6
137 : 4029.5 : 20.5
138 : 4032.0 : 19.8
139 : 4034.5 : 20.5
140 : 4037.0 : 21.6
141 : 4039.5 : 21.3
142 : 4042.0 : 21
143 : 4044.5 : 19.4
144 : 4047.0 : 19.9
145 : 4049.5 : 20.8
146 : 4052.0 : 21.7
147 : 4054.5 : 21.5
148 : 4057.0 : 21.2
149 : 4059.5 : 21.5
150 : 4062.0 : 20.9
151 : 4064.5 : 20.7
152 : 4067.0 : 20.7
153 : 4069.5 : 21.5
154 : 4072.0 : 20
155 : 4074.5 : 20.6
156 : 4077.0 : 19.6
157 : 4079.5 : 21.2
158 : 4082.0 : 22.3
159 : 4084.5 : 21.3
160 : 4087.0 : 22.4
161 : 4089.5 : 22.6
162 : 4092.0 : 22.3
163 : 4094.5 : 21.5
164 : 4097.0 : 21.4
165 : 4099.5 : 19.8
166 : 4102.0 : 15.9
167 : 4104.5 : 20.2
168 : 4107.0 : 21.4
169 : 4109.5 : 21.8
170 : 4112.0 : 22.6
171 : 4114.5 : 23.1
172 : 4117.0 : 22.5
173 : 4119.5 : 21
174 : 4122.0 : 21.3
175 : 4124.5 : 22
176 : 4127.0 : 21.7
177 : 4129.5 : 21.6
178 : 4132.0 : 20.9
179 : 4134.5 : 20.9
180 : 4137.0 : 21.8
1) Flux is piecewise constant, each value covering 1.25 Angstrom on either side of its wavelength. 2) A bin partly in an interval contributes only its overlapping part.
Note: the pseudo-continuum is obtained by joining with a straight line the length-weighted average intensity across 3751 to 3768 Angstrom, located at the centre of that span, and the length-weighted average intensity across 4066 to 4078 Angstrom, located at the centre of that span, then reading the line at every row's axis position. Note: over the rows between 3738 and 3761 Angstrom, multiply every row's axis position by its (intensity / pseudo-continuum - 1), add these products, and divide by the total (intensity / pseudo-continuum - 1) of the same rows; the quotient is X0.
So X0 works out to 3749.4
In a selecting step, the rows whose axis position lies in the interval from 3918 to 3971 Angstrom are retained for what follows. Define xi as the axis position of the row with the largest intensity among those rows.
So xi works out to 3959.5 Angstrom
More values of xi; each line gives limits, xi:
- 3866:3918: 3912.0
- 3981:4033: 4027.0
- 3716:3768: 3717.0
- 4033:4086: 4082.0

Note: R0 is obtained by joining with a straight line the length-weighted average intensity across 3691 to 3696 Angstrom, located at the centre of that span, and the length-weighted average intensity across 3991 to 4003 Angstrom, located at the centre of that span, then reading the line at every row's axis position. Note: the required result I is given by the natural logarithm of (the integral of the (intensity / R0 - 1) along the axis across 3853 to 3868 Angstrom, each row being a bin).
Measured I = -0.8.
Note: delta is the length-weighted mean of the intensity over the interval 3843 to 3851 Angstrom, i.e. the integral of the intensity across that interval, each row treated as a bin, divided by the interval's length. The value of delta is 19.2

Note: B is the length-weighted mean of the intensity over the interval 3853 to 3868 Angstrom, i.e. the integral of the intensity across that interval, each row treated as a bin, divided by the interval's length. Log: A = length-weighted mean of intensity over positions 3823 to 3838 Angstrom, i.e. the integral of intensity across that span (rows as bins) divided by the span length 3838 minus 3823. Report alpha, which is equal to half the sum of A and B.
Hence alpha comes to 17.6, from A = 15.9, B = 19.3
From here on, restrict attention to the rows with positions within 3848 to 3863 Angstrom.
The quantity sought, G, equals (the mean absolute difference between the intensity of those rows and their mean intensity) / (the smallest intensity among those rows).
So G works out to 0.035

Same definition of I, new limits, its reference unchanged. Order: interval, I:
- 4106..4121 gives -2.8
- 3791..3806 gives -2.0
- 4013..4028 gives -1.5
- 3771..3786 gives 0.0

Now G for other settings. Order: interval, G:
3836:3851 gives 0.113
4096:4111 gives 0.094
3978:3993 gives 0.020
